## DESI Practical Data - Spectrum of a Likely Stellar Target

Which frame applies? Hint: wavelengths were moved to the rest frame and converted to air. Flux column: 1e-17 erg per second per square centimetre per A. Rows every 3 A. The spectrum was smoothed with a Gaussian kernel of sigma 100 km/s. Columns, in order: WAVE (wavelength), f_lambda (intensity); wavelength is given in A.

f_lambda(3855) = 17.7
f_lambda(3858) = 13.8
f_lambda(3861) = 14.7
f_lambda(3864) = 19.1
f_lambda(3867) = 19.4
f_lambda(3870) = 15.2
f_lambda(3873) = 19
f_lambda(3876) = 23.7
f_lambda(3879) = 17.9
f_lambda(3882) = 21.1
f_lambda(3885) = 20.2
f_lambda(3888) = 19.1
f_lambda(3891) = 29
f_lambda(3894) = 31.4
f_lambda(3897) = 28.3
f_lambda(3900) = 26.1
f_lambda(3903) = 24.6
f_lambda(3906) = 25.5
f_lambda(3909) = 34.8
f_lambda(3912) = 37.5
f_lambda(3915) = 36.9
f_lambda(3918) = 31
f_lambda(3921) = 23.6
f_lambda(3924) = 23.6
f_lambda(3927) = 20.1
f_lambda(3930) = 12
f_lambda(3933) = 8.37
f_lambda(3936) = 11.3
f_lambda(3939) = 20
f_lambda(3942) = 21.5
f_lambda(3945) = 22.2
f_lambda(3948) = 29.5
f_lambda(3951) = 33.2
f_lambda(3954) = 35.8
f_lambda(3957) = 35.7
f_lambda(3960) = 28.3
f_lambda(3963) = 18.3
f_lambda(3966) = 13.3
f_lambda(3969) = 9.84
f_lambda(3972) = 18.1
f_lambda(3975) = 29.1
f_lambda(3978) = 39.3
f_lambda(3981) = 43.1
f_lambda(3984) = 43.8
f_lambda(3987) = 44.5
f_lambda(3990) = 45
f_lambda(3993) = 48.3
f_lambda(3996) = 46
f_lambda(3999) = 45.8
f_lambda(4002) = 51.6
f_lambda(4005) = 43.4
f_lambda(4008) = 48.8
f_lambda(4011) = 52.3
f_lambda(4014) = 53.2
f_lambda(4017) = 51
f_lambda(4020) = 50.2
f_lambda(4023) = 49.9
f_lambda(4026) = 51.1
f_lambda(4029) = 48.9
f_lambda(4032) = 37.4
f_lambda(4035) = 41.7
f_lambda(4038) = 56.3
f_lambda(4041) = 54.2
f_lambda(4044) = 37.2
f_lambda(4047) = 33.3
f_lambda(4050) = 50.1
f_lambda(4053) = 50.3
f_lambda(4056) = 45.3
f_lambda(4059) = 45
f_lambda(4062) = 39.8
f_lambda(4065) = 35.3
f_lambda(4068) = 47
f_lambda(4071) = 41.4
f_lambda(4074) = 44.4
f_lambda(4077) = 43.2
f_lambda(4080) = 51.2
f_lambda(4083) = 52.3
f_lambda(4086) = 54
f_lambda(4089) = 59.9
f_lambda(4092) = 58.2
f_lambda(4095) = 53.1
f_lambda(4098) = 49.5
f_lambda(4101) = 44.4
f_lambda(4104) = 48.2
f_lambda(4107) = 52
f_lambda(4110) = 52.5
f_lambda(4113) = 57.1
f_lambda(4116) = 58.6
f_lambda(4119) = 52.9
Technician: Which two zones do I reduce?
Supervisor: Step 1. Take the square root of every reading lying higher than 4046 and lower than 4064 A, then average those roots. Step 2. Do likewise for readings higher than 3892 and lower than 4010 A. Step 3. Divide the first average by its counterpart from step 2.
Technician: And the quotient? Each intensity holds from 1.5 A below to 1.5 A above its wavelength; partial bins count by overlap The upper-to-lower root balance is 1.22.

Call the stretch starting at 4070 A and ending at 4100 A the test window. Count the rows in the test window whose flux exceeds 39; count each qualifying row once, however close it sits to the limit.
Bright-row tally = 10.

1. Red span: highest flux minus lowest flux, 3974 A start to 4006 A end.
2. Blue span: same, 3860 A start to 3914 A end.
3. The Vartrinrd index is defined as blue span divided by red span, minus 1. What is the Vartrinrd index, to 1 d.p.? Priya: 0.0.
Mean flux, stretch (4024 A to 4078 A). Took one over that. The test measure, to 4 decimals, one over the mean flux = 0.0224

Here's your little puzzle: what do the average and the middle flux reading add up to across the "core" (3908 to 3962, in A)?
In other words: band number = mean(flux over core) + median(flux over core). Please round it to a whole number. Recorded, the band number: 52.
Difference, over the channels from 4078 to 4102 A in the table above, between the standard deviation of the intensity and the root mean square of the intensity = -48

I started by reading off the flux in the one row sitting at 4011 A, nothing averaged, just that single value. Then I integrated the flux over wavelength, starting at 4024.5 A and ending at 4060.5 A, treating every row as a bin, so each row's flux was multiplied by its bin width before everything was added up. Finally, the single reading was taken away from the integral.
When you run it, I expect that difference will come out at 1600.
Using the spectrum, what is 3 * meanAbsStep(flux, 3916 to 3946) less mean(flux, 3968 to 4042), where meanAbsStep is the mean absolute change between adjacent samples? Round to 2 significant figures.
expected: -32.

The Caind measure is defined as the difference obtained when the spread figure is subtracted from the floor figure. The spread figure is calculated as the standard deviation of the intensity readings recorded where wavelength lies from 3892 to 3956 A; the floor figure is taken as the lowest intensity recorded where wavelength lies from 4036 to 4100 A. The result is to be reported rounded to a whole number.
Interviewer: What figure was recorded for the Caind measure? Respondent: 25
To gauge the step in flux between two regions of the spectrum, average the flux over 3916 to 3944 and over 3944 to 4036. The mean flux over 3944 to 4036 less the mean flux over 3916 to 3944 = 20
